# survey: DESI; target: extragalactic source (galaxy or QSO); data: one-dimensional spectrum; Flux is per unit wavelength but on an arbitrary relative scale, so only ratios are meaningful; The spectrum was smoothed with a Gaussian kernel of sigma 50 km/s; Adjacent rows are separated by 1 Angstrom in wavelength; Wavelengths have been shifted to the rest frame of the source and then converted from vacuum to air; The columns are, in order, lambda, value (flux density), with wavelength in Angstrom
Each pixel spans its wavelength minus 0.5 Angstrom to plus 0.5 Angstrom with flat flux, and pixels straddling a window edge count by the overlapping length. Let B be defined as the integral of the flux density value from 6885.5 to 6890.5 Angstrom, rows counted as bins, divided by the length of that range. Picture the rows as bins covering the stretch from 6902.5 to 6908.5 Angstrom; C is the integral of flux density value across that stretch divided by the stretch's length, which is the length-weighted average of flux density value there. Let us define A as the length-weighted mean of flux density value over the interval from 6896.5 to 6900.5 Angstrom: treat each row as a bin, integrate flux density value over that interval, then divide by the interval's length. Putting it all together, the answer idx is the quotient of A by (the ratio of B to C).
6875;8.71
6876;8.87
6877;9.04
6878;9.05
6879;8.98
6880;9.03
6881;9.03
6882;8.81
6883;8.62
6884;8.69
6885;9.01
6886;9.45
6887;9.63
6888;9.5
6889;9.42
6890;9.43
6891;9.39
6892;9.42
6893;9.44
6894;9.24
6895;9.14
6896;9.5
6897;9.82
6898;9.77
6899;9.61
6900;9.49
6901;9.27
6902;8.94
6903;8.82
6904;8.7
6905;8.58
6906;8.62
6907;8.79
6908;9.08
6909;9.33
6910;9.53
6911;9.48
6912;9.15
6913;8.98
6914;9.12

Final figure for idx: 8.9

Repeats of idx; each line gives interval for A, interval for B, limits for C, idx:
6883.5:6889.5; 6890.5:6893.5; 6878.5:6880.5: 8.9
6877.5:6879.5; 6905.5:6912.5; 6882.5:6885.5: 8.7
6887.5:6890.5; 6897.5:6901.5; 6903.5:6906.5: 8.6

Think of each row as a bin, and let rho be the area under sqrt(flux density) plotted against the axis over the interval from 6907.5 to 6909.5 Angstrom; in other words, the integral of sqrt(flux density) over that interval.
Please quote 6.07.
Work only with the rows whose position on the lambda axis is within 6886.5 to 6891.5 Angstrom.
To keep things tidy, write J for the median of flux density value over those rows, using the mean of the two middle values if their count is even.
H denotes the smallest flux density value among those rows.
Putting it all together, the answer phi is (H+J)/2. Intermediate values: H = 9.39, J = 9.4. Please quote 9.41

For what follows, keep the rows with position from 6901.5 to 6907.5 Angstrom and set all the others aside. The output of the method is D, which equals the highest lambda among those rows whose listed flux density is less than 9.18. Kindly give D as 6907 Angstrom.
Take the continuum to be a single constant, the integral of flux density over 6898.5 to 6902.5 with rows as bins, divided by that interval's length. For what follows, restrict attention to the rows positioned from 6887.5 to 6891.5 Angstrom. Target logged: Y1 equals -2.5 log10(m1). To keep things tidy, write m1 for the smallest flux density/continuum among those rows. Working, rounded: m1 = 1.007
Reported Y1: -0.01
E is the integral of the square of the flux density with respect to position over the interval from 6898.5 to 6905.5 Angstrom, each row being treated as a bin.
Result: 575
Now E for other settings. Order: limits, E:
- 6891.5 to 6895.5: 347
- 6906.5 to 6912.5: 511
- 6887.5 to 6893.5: 534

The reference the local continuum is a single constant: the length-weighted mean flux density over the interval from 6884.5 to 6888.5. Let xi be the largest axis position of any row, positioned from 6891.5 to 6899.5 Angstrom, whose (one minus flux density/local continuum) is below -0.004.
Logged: 6899 Angstrom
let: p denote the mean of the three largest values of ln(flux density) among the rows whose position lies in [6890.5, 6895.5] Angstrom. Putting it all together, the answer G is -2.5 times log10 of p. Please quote -0.877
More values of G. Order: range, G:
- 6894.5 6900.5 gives -0.893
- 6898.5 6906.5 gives -0.879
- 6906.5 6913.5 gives -0.878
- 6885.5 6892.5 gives -0.882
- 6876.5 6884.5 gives -0.857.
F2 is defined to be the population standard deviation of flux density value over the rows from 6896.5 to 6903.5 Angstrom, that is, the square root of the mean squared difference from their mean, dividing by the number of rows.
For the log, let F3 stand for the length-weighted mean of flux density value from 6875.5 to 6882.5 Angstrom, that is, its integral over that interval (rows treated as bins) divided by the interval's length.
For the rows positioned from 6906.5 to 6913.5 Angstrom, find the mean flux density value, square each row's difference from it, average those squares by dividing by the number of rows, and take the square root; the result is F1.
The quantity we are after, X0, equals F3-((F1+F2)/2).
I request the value 8.67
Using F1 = 0.25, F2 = 0.36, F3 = 8.97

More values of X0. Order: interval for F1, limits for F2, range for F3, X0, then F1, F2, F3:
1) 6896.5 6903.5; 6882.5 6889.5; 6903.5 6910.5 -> 8.57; 0.36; 0.38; 8.95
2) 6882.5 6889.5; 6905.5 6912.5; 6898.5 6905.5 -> 8.71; 0.38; 0.32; 9.06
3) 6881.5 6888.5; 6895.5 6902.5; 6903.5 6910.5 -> 8.61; 0.39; 0.28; 8.95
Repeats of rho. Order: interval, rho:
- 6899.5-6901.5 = 6.13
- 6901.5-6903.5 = 5.96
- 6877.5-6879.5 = 6.00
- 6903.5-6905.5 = 5.88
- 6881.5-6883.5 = 5.90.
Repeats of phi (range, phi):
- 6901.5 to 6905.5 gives 8.67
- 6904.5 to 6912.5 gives 8.85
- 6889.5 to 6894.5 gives 9.33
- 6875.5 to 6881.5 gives 8.95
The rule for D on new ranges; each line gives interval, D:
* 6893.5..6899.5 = 6895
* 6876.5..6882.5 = 6882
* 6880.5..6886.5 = 6885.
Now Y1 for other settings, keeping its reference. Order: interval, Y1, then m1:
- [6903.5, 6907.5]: 0.09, 0.920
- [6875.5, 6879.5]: 0.05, 0.951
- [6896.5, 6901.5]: 0.01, 0.994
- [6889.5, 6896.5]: 0.02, 0.980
